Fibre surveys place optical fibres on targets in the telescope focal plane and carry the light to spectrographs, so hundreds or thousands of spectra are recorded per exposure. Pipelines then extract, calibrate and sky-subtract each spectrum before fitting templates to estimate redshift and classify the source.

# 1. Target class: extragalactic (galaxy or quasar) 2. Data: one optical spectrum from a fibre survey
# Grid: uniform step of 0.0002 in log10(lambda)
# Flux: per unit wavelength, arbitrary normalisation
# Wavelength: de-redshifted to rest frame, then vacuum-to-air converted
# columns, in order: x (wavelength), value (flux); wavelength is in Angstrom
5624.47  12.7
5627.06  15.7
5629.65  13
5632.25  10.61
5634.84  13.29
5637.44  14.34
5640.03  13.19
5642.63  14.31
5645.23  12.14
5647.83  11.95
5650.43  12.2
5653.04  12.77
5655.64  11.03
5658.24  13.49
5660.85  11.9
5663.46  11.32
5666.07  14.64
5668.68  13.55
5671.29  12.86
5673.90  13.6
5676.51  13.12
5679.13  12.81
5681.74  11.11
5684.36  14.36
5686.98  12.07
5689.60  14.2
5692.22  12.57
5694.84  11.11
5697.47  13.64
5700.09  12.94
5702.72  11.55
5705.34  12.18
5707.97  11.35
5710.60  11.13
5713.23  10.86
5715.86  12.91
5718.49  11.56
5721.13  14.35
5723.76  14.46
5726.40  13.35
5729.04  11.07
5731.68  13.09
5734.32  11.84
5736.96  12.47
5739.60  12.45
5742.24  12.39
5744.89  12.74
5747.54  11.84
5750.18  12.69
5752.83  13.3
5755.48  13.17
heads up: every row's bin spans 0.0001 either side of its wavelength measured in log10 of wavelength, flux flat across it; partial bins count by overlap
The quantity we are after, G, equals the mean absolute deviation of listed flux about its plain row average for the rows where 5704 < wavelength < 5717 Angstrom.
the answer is 0.69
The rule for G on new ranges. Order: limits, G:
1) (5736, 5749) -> 0.22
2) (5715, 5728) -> 0.87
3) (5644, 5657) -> 0.42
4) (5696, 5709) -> 0.77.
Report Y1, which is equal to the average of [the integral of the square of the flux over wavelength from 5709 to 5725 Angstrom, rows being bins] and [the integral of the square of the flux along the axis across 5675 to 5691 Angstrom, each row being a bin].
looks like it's 2623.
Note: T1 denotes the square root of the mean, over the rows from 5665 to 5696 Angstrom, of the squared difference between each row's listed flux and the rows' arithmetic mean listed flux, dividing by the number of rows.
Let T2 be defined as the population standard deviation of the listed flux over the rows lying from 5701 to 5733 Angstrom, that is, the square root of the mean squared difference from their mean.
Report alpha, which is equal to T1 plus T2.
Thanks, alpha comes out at 2.34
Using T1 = 1.11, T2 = 1.22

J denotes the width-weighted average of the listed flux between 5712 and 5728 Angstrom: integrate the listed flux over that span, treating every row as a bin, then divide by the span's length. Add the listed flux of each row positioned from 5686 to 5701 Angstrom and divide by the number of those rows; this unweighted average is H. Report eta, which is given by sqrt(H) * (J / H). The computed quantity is 3.61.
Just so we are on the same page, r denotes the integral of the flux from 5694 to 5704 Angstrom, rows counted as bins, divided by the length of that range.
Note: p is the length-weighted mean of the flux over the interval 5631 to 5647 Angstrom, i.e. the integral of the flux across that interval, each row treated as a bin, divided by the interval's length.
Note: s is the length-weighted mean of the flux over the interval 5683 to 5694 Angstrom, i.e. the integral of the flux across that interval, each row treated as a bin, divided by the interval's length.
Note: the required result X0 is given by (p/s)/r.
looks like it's 0.079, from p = 13.0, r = 12.4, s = 13.2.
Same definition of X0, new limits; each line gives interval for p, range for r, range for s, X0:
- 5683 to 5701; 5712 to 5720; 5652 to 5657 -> 0.092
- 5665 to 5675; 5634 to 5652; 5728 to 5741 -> 0.086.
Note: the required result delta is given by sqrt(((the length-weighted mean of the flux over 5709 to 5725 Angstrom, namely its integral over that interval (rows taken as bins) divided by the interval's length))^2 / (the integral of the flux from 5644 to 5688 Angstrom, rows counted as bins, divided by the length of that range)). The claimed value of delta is 3.52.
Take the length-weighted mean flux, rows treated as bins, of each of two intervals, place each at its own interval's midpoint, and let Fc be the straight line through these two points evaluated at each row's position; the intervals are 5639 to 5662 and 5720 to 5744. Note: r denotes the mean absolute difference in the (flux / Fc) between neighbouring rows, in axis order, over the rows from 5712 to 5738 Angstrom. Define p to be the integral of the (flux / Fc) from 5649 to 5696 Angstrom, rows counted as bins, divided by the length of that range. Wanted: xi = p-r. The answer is 0.889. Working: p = 1.01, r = 0.118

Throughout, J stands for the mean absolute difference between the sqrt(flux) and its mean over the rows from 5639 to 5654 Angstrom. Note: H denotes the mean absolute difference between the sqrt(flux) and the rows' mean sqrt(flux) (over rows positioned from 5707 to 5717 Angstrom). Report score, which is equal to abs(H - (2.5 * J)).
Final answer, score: 0.13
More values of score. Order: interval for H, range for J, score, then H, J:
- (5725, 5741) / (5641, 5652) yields 0.20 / 0.09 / 0.11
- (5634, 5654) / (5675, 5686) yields 0.21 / 0.10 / 0.12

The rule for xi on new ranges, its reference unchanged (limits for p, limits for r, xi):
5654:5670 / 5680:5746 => 0.903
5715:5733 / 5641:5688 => 0.904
